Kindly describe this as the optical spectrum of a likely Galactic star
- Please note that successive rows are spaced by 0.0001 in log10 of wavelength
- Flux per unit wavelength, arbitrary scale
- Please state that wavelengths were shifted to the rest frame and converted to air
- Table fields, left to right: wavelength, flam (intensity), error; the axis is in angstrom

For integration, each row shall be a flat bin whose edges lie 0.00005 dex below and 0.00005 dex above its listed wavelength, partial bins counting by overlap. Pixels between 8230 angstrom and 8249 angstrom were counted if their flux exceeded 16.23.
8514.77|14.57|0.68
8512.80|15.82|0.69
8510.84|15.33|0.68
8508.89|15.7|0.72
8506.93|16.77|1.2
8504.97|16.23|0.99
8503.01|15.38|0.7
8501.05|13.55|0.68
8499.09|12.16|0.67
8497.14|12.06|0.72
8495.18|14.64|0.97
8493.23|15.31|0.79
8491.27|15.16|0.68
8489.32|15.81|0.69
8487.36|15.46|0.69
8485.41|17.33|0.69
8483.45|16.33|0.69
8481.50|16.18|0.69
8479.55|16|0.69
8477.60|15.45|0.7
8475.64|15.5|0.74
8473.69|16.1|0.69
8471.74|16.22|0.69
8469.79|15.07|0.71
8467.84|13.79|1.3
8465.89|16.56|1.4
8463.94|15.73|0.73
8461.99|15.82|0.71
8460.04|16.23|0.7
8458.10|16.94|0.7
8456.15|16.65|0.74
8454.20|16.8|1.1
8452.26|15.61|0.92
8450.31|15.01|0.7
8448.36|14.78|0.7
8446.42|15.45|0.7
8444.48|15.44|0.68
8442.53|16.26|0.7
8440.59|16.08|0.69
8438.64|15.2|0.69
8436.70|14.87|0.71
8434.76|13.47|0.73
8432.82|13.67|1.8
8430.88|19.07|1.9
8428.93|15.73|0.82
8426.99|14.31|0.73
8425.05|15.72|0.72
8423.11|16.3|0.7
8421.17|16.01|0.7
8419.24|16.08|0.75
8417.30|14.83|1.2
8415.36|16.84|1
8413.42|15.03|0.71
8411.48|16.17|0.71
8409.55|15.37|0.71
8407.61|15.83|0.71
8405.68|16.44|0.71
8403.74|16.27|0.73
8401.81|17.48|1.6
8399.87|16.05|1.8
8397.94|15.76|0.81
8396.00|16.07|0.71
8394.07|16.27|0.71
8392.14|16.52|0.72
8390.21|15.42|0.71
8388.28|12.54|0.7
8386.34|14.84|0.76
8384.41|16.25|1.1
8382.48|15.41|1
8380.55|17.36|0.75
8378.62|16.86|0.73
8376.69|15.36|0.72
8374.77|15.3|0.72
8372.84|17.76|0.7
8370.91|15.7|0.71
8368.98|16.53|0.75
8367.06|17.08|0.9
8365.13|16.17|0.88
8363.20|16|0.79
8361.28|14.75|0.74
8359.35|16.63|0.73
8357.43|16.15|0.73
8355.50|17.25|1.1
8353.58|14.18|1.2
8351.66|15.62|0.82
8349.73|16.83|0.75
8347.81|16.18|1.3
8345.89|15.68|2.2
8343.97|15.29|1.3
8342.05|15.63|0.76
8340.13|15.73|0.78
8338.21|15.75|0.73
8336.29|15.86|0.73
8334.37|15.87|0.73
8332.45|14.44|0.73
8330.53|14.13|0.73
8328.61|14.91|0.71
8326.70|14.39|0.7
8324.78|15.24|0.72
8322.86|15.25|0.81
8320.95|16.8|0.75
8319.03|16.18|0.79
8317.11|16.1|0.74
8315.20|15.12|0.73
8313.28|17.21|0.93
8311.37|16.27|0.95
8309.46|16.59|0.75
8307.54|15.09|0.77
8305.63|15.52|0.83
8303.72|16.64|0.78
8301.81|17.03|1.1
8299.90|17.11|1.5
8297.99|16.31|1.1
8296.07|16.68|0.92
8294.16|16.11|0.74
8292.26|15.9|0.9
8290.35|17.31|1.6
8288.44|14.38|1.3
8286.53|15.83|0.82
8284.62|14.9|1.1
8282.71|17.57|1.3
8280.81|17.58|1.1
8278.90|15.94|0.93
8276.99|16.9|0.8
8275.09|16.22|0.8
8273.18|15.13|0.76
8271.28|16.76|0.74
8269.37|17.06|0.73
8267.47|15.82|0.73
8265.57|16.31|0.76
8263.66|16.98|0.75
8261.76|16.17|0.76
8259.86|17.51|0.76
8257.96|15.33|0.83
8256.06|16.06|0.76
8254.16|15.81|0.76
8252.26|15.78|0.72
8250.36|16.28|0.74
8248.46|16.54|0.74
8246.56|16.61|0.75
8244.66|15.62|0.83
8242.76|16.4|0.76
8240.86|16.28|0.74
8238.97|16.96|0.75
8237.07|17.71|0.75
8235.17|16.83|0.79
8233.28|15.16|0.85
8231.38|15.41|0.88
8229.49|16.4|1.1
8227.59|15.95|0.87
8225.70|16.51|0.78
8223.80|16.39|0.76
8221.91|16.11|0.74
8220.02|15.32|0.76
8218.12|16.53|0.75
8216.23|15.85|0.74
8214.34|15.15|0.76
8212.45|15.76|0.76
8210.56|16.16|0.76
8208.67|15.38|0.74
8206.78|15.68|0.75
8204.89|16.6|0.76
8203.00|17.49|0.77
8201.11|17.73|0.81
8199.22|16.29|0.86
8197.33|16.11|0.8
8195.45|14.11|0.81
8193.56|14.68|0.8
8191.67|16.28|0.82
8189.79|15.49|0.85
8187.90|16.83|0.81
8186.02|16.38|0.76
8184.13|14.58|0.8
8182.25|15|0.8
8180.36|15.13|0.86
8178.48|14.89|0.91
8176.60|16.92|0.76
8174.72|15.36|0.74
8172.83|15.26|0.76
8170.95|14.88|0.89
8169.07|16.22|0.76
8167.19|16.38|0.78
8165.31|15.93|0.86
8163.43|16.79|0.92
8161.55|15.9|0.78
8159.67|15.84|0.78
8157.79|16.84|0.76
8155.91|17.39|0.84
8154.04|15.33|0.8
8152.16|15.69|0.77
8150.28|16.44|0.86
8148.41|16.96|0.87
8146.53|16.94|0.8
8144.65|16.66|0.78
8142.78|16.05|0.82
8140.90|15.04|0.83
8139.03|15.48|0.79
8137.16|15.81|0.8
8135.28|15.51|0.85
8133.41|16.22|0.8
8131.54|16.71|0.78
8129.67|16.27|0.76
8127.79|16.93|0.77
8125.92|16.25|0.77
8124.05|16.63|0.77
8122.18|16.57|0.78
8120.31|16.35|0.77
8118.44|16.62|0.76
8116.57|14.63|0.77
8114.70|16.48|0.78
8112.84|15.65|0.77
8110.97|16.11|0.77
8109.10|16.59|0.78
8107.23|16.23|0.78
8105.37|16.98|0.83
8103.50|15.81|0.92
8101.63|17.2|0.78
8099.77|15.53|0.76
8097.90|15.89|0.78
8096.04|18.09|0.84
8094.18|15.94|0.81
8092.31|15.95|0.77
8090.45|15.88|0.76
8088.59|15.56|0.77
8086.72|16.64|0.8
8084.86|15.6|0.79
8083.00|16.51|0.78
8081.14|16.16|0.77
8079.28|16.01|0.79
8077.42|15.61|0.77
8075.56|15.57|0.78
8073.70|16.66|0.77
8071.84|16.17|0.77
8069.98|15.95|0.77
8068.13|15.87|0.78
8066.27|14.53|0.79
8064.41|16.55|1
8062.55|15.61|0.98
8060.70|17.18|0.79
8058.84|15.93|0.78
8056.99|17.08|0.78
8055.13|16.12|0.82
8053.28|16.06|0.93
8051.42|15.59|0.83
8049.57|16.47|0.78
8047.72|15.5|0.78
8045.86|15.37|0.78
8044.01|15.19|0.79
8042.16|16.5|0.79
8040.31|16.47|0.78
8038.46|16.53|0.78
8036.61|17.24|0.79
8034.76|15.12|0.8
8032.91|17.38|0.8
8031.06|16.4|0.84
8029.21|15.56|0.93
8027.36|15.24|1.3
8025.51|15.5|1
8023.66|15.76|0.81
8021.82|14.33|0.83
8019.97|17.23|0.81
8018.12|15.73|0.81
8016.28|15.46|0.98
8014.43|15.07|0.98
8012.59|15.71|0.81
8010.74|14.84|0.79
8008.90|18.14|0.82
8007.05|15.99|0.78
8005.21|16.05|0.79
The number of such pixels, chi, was 7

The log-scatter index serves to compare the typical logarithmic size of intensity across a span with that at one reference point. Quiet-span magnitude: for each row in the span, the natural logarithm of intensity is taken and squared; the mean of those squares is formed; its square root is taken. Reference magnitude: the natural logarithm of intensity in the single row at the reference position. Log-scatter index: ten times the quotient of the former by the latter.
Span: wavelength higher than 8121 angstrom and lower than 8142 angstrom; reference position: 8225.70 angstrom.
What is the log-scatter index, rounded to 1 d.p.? 9.9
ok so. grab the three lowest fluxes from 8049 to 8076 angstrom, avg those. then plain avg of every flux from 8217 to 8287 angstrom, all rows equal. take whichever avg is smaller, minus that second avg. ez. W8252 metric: -1.06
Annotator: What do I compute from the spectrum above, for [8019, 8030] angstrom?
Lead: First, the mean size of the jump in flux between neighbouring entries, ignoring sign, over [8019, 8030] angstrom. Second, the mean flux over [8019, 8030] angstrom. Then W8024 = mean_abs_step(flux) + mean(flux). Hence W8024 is 16.6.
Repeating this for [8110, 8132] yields 17.0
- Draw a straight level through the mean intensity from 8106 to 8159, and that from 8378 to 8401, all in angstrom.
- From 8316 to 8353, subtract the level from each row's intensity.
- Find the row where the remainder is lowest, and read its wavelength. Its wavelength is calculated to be 8330.53 angstrom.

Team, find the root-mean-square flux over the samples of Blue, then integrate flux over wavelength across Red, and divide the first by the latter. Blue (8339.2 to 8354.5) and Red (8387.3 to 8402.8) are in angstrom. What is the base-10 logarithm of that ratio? -1.19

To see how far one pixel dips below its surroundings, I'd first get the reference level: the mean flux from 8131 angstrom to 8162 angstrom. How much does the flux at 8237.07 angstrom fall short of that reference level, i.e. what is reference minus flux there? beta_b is -1.5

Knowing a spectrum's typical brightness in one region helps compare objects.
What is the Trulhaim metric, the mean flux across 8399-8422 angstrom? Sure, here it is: 16.03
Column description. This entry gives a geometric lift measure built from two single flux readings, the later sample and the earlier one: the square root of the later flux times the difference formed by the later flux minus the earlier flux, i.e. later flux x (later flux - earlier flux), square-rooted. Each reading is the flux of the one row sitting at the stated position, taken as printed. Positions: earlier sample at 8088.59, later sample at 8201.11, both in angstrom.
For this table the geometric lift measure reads 6.2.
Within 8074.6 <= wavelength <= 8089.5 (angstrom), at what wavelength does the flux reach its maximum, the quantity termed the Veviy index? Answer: 8086.72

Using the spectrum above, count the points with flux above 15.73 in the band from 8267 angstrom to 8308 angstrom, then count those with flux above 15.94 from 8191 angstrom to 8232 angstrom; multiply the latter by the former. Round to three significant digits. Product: 221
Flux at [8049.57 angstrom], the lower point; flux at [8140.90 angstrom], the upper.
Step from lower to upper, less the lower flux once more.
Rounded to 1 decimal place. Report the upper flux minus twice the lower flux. -17.9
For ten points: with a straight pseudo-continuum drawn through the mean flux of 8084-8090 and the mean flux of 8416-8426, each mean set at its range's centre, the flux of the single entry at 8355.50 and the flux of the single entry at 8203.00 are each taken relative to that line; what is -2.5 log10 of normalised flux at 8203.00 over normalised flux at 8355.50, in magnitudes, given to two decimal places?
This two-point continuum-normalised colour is -0.01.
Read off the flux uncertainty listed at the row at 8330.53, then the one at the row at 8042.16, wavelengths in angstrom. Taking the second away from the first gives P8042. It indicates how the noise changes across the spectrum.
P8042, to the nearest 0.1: -0.1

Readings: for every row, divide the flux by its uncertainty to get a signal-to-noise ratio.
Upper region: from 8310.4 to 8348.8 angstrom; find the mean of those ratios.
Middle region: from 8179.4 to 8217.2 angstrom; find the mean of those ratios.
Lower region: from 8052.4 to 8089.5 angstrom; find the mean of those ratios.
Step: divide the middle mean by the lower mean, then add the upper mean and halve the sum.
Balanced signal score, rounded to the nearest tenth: 10.0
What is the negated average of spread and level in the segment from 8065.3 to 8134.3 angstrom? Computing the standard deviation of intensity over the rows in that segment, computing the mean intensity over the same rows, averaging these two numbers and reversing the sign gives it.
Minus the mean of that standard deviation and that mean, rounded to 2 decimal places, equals -8.41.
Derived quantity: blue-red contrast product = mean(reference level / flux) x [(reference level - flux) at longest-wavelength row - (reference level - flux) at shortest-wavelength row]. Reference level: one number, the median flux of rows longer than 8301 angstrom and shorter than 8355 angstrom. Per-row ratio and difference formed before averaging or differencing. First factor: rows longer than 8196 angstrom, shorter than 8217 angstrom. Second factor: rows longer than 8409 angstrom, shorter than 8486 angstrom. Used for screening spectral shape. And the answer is -1.9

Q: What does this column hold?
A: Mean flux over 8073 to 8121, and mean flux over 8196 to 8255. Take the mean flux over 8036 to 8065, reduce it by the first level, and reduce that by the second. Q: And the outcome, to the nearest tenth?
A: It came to -16.2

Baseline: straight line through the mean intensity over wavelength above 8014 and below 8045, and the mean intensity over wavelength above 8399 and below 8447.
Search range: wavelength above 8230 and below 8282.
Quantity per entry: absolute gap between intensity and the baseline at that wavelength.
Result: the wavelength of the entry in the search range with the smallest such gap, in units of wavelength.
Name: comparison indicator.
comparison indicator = 8267.47 angstrom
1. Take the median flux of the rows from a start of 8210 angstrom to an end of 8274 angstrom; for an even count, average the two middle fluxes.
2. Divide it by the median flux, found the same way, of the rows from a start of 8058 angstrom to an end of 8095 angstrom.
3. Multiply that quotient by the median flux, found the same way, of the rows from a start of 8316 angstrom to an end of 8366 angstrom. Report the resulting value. 16.0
